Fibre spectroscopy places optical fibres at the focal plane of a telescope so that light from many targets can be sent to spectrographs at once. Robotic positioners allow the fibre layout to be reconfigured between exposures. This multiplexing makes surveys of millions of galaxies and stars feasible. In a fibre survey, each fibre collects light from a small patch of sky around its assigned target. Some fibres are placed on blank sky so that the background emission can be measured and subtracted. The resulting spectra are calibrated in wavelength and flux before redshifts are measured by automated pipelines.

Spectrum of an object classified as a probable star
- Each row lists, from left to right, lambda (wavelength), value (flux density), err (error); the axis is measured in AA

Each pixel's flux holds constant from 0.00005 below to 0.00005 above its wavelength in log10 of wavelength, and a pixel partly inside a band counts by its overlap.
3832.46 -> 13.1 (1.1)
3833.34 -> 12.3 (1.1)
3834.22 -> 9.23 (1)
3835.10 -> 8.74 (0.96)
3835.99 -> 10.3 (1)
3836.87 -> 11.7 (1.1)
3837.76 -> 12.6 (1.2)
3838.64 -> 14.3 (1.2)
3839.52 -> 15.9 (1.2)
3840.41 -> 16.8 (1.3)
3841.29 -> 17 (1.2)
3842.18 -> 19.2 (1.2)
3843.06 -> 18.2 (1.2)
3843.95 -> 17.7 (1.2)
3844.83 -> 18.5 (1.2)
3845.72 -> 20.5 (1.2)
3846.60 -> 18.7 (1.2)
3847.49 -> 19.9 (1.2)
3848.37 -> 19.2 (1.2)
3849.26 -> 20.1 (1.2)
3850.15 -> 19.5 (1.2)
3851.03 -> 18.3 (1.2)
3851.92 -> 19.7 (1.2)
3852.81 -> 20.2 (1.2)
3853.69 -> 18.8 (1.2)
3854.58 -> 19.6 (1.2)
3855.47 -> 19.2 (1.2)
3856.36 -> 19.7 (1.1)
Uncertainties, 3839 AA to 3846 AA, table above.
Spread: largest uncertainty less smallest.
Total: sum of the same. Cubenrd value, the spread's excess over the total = -9.6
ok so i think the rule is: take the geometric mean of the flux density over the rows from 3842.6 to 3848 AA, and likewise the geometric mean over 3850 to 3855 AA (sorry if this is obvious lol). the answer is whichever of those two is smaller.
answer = 19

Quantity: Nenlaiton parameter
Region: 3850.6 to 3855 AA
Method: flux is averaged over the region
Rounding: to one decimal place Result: 19.3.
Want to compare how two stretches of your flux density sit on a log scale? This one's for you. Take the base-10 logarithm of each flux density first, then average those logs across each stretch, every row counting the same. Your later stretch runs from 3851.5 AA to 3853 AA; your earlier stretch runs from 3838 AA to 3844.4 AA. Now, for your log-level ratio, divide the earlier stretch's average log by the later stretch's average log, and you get 0.95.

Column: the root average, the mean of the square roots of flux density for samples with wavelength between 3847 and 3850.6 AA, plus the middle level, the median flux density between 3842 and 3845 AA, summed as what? 23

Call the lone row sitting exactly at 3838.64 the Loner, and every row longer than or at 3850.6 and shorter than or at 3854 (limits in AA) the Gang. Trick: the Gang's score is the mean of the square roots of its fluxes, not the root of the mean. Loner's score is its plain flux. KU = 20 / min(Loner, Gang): 4.56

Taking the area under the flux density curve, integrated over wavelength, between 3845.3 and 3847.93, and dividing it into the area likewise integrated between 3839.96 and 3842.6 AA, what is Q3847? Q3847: 0.90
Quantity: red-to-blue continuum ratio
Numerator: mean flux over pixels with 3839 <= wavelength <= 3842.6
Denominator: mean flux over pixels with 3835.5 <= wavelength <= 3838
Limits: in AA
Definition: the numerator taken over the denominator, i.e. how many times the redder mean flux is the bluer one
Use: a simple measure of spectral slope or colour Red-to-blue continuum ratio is 1.5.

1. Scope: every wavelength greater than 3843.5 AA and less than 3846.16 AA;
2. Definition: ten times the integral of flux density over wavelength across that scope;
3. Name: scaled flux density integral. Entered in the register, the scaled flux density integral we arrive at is 502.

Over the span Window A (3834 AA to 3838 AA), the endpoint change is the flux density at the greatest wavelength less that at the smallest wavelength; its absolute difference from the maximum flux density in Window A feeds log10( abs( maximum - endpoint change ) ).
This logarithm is 0.97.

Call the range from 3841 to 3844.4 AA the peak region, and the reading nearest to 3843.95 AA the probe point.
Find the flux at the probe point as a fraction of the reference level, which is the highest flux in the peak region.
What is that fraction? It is 0.92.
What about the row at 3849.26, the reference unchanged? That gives 1.05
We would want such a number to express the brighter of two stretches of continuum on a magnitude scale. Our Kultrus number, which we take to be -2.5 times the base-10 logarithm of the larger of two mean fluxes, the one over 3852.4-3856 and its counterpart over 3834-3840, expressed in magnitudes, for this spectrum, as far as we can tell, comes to -3.22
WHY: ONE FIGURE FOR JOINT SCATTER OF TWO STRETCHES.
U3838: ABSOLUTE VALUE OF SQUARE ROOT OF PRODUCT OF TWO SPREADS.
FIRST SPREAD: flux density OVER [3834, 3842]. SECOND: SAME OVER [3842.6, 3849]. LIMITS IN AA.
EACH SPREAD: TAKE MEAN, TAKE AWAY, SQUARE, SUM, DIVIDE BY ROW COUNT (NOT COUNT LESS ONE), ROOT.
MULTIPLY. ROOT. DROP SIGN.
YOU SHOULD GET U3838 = 1.65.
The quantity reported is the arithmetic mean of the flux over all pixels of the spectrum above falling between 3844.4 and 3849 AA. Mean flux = 19.4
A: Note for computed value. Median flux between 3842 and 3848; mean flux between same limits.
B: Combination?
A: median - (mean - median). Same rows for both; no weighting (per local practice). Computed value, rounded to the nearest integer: 18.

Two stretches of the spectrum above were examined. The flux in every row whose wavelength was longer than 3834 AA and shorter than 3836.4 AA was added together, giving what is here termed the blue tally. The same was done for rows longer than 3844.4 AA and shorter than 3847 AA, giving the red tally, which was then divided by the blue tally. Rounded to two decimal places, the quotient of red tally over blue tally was 2.04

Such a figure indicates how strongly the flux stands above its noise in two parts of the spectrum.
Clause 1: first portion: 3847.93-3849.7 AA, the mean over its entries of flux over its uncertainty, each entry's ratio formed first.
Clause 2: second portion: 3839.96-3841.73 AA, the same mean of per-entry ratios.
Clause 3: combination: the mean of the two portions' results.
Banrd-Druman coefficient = 15.0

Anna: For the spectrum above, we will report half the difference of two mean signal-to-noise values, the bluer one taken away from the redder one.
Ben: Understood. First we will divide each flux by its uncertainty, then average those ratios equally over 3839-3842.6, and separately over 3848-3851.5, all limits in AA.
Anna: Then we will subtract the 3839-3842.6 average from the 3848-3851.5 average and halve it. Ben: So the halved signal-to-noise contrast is 1.0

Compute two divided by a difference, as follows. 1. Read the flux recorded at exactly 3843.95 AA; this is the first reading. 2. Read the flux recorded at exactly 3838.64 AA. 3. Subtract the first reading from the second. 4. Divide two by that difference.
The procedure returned -0.59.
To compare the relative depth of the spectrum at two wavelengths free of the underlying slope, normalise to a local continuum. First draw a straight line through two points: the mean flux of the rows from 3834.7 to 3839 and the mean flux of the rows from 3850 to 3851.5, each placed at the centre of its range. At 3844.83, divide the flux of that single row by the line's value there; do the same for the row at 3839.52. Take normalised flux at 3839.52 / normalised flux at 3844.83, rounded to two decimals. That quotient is 1.05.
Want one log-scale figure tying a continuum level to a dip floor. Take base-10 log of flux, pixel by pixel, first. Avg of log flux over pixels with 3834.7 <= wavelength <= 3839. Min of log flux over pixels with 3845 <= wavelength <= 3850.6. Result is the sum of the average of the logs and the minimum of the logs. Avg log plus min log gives 2.33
